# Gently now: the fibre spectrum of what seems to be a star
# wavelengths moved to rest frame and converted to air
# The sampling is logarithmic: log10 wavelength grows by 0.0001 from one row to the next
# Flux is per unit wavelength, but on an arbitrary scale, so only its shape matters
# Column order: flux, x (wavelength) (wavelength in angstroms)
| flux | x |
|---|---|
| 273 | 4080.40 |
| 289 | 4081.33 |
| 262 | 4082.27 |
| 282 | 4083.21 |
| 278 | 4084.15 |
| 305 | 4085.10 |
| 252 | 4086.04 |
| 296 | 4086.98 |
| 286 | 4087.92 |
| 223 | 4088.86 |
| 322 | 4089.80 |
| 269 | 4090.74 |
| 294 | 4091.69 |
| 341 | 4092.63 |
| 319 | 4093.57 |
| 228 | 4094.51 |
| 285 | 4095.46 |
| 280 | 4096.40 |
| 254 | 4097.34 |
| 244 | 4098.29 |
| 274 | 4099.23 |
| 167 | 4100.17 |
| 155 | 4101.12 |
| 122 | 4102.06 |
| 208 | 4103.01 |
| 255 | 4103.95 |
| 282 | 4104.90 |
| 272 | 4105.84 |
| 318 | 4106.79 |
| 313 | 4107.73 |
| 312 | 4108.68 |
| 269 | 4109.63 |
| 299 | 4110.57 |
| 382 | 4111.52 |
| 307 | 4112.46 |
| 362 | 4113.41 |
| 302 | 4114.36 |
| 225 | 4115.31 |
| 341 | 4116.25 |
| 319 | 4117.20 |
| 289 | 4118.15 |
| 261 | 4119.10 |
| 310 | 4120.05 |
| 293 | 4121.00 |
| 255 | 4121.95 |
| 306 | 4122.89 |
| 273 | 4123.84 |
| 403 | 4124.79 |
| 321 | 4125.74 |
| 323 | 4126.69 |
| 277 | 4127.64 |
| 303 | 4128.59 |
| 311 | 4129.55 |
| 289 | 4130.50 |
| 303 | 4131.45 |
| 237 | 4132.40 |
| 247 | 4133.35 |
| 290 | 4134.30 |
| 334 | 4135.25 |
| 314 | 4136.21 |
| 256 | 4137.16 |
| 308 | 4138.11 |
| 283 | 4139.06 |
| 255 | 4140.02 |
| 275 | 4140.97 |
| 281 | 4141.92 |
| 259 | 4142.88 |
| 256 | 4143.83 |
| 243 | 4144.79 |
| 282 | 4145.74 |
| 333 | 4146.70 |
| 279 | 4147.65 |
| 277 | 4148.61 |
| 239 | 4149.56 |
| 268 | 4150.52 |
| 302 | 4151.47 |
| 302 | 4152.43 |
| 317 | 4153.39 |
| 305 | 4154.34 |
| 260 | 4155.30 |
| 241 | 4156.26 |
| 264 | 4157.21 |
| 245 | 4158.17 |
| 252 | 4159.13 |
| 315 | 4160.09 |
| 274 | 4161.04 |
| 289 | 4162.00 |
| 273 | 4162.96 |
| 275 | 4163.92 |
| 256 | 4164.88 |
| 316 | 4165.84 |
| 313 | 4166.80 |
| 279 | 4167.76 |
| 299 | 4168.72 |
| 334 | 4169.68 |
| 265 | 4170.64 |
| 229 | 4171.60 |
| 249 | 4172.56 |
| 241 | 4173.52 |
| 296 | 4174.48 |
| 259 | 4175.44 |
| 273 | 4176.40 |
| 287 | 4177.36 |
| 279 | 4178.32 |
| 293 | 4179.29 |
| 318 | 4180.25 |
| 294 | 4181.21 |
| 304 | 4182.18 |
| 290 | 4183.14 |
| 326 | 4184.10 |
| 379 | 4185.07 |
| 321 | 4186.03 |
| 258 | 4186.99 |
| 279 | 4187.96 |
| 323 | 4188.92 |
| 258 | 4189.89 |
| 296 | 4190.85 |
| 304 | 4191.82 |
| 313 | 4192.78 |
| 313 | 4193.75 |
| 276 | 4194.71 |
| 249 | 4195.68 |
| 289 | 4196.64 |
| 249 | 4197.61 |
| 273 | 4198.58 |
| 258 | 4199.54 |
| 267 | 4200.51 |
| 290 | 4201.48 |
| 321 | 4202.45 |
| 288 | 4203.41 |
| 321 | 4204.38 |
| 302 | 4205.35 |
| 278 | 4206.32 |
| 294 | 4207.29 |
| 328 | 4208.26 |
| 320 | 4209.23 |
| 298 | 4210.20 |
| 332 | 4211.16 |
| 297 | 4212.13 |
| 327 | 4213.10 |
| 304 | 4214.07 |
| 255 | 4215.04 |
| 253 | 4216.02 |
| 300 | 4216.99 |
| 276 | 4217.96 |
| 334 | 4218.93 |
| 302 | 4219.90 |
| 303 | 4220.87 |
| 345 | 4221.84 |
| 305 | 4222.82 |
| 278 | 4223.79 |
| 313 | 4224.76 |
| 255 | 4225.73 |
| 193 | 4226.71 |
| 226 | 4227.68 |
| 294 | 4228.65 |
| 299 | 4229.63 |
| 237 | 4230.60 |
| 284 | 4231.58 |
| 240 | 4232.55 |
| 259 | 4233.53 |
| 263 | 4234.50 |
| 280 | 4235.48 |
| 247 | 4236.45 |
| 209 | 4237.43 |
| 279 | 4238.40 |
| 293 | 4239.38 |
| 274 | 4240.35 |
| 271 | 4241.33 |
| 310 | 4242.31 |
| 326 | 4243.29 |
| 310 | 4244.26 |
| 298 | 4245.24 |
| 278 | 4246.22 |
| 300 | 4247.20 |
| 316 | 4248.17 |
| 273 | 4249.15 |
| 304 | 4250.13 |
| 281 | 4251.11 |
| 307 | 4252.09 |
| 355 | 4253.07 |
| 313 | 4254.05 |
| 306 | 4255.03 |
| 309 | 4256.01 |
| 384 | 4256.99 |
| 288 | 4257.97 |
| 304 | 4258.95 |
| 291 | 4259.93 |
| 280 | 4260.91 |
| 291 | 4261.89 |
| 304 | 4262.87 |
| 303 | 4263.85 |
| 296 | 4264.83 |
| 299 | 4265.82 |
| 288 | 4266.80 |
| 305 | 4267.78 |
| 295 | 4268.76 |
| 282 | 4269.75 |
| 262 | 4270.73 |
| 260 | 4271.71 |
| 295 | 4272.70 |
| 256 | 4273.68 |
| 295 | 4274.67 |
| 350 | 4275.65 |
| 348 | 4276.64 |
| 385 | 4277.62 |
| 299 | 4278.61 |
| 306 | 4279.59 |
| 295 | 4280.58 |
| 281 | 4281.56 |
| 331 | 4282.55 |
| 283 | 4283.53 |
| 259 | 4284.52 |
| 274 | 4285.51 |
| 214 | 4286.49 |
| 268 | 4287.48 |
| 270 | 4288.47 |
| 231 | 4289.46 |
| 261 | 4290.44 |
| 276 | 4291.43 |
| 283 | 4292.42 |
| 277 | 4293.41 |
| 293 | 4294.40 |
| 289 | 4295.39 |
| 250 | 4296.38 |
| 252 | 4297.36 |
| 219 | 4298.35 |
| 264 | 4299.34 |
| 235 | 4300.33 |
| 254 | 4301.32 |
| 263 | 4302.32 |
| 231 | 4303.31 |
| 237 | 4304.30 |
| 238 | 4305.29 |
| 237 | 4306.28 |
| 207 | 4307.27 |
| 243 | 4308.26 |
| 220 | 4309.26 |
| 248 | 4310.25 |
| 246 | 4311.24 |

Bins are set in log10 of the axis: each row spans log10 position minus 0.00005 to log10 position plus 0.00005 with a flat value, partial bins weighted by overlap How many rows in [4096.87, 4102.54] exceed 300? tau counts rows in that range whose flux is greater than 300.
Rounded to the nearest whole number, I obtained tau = 0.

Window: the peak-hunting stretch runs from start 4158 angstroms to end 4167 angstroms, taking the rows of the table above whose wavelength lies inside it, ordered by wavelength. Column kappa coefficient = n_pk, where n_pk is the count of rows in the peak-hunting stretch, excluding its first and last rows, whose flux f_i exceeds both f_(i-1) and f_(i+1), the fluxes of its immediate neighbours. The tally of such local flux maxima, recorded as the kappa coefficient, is 4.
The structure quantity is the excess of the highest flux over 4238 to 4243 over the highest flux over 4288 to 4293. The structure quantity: 27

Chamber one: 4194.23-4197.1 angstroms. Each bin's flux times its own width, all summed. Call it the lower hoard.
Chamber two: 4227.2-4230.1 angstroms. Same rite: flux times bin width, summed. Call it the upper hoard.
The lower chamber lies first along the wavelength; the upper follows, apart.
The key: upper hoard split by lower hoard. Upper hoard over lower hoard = 1.01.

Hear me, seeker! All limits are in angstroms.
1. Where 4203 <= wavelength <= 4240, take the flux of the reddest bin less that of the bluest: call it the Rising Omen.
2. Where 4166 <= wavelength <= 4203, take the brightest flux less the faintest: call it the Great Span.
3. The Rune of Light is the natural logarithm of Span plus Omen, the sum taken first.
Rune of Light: 5.0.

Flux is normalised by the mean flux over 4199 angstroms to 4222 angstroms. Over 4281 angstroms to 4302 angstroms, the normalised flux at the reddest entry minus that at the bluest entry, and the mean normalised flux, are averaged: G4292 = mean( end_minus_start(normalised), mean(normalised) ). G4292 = 0.40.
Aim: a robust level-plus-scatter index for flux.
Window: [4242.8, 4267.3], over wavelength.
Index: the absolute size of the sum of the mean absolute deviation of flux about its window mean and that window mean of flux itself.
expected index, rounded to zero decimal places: 319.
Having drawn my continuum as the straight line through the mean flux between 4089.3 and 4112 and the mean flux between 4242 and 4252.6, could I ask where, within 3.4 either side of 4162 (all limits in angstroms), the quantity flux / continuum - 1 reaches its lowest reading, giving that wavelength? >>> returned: 4159.13 angstroms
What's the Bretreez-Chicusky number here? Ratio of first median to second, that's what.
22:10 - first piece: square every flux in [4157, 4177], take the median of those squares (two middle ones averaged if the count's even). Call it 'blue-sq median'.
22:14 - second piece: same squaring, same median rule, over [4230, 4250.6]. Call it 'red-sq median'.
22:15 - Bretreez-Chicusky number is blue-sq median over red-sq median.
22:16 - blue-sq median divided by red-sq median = 0.957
